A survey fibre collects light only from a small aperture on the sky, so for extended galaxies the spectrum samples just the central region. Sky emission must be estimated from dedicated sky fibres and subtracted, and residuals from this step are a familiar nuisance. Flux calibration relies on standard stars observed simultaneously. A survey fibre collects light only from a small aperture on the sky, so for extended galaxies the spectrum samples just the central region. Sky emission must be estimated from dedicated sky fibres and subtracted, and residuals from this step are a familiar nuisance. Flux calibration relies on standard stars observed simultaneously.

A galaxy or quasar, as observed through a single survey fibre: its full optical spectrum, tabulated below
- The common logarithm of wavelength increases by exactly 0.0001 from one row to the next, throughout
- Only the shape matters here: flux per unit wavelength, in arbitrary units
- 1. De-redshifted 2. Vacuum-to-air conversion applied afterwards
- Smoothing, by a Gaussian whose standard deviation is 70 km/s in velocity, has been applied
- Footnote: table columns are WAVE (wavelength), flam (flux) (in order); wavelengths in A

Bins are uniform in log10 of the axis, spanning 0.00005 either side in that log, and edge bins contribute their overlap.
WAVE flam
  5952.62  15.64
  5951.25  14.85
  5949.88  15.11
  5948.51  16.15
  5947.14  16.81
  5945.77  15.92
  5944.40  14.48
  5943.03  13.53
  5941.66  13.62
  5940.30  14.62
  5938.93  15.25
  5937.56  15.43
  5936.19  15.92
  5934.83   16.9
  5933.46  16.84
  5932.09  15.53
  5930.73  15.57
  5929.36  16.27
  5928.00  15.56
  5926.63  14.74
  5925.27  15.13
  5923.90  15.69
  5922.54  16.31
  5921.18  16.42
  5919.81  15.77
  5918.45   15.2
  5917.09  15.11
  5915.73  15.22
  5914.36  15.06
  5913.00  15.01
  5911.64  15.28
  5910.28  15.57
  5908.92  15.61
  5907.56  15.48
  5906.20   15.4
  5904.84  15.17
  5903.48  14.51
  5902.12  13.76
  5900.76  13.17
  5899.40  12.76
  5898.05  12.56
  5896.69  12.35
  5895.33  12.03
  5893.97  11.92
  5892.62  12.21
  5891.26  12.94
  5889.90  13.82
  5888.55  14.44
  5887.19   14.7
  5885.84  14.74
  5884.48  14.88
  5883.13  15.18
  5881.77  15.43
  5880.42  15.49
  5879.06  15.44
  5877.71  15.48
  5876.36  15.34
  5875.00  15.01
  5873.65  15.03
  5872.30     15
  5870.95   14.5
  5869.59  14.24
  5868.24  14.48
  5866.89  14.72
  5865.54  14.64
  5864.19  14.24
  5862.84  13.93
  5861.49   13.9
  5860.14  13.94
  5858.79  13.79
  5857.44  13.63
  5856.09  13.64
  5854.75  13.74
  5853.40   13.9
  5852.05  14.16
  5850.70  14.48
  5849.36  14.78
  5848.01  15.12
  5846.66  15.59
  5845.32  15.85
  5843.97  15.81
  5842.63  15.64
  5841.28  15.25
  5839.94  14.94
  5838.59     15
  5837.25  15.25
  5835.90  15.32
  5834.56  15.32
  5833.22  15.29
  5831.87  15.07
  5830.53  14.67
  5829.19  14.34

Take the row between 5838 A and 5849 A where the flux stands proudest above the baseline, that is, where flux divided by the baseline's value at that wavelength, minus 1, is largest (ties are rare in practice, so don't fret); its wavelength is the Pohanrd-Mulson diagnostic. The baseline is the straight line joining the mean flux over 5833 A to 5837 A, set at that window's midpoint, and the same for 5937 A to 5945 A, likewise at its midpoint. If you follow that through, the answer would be 5845.32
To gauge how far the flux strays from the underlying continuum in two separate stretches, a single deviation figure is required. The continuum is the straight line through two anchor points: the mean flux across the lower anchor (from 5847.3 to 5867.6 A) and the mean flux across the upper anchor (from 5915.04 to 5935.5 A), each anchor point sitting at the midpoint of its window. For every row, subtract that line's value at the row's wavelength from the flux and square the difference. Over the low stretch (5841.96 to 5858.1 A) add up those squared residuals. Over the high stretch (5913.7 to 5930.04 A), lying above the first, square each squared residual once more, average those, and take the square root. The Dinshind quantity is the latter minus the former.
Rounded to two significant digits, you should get -16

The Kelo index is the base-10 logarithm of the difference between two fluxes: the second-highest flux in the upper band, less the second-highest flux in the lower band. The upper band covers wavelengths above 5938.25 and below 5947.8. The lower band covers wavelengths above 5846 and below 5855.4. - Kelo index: -0.10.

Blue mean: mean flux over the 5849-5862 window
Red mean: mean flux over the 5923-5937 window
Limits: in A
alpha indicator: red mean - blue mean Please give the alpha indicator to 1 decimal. 1.8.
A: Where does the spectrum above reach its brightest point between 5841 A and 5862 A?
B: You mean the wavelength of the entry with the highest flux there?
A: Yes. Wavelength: 5845.32 A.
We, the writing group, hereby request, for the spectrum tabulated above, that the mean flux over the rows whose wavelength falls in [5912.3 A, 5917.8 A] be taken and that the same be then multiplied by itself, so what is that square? 228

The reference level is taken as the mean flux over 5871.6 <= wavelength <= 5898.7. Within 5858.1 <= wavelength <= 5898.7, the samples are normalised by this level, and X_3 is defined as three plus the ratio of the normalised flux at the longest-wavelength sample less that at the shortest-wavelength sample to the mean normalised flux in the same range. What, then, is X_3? 2.91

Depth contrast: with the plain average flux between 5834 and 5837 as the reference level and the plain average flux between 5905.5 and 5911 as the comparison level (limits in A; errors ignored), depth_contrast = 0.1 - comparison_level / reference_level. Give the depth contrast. -0.91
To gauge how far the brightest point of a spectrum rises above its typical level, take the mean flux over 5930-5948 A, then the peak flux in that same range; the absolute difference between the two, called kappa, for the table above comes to 1.48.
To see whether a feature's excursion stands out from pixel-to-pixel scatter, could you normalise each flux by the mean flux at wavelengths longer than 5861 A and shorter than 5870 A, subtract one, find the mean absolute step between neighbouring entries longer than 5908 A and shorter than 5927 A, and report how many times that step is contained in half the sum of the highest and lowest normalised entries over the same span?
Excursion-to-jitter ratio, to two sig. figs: 4.2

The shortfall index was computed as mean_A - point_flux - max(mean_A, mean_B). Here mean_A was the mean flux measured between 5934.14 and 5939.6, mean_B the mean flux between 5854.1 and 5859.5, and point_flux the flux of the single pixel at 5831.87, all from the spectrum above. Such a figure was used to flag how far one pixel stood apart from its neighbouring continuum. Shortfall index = -15.1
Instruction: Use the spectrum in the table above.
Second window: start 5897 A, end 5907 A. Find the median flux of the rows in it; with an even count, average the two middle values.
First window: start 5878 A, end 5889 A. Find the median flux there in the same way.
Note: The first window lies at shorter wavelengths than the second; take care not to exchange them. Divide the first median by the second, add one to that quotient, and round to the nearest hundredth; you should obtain 2.09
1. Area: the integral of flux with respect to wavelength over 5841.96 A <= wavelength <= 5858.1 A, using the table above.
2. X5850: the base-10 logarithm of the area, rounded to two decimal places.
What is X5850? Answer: 2.38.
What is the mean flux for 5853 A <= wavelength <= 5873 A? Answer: 14.2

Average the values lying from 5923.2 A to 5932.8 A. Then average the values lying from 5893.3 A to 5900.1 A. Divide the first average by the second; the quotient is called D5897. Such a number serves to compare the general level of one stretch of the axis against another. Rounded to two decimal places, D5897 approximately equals 1.26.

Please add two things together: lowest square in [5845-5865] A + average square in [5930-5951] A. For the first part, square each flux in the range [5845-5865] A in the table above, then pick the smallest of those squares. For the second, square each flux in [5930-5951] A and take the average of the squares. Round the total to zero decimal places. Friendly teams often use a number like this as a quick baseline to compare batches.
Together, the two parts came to 425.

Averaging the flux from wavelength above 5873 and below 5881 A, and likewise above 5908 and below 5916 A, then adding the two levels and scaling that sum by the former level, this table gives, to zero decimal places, 468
